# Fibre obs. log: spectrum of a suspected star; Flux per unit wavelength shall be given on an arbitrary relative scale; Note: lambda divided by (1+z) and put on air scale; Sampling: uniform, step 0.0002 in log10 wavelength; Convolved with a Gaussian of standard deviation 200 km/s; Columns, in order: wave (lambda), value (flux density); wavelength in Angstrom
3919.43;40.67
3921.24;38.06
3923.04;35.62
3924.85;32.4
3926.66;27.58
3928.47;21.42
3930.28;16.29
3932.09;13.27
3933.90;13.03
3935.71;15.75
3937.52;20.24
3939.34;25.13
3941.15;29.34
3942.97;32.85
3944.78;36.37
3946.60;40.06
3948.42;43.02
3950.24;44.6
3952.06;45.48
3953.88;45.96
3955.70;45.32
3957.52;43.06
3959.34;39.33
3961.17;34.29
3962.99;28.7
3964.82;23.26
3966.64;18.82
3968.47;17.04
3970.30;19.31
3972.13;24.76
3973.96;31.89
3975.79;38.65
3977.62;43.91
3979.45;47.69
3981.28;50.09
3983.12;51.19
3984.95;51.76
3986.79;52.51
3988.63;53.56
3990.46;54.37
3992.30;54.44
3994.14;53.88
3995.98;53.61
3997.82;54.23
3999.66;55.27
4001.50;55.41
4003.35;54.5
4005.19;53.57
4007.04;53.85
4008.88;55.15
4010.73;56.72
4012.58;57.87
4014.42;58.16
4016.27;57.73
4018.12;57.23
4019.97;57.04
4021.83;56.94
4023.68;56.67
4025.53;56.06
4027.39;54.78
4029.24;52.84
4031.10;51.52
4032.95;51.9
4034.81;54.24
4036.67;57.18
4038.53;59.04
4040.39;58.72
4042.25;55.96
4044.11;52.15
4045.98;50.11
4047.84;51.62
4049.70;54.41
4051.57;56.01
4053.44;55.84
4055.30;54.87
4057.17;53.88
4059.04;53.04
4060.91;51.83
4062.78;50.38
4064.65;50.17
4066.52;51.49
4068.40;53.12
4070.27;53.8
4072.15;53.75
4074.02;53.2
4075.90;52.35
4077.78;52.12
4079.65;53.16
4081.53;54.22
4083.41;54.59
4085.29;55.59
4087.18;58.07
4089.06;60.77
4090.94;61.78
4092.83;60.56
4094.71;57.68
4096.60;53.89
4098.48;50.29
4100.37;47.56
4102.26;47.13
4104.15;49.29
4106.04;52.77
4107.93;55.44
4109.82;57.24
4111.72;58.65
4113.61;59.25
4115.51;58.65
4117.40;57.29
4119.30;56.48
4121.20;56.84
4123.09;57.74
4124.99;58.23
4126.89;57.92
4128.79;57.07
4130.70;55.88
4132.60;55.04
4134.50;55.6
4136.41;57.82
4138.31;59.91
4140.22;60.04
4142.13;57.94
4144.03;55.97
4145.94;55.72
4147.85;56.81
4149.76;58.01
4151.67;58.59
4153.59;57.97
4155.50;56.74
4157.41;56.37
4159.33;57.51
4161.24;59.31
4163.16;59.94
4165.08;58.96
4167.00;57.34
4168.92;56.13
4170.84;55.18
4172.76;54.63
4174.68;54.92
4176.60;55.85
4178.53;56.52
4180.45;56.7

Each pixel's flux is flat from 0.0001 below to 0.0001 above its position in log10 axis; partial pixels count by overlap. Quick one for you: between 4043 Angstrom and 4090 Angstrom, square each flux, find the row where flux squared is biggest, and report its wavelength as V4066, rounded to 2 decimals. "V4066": 4089.06 Angstrom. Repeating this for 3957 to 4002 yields 4001.50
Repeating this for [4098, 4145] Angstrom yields 4140.22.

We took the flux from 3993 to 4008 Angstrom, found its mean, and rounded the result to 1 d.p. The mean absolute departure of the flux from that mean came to 0.6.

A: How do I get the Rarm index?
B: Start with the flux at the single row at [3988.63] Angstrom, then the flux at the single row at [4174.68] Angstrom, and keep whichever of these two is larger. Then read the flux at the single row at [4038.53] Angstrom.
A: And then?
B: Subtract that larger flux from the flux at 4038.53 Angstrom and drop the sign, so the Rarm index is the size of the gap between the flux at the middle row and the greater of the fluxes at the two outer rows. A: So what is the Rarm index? 4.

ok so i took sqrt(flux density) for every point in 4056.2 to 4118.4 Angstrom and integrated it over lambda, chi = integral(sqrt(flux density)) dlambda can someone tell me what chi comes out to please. 458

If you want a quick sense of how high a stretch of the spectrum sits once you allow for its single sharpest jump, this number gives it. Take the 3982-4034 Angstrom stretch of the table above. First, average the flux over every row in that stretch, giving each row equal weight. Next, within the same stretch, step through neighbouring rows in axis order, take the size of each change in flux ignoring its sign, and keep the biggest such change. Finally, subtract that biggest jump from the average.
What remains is 53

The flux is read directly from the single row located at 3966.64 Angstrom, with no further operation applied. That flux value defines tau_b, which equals 18.82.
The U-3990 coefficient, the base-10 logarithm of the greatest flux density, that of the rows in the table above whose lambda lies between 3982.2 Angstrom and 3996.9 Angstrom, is 1.74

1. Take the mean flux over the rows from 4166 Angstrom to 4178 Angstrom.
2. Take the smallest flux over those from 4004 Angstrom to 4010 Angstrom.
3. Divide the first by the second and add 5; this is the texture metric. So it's 6.04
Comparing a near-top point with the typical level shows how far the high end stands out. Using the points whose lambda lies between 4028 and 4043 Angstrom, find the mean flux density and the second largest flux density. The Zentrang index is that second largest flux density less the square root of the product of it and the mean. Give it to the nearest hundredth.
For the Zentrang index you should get 1.80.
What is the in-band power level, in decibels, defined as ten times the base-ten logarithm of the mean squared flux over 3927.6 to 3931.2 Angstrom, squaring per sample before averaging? 25.6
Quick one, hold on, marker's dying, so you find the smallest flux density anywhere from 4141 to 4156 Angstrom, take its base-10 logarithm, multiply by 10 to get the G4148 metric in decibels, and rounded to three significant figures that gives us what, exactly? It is 17.5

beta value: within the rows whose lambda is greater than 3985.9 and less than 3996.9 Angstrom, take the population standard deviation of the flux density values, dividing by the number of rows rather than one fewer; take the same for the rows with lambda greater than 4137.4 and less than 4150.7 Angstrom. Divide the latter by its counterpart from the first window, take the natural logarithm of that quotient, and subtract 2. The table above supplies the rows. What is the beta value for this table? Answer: -1.1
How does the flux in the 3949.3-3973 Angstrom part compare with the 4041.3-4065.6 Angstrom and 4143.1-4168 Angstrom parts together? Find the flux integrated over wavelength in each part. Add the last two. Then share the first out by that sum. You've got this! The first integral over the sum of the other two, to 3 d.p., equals 0.288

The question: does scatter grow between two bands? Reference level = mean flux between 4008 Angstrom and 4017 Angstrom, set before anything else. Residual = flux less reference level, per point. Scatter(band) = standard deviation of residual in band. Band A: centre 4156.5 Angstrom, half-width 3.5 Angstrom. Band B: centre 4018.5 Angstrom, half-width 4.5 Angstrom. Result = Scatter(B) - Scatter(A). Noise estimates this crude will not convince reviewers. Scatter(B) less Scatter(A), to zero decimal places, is 0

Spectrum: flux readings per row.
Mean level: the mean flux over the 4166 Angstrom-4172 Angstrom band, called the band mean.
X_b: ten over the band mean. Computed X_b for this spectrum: 0.178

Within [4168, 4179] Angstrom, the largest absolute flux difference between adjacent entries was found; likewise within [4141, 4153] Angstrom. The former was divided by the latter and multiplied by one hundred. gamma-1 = 48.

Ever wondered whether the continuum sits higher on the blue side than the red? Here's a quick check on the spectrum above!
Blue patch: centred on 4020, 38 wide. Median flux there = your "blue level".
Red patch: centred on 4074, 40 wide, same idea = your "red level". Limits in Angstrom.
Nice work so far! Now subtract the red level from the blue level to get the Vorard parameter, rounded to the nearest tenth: 2.3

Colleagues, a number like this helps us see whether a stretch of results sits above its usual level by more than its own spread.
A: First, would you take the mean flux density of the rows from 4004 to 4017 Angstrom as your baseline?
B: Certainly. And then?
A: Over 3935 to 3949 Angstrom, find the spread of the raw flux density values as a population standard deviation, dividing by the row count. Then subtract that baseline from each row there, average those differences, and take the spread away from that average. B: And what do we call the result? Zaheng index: -35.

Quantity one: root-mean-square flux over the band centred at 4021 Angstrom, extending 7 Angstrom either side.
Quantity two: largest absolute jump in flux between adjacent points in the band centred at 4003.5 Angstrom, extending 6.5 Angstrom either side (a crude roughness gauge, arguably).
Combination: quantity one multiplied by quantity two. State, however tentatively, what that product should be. 74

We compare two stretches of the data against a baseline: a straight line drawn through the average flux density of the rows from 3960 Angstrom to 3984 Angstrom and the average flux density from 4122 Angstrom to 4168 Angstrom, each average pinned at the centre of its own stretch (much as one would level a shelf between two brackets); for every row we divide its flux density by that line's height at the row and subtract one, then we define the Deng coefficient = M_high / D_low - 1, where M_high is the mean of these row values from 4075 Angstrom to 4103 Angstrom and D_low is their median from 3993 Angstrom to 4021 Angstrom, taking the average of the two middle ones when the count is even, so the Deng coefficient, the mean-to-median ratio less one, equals -0.78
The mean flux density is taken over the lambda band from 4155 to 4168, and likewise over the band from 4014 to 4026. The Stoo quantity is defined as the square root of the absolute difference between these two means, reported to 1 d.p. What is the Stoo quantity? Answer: 1.0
